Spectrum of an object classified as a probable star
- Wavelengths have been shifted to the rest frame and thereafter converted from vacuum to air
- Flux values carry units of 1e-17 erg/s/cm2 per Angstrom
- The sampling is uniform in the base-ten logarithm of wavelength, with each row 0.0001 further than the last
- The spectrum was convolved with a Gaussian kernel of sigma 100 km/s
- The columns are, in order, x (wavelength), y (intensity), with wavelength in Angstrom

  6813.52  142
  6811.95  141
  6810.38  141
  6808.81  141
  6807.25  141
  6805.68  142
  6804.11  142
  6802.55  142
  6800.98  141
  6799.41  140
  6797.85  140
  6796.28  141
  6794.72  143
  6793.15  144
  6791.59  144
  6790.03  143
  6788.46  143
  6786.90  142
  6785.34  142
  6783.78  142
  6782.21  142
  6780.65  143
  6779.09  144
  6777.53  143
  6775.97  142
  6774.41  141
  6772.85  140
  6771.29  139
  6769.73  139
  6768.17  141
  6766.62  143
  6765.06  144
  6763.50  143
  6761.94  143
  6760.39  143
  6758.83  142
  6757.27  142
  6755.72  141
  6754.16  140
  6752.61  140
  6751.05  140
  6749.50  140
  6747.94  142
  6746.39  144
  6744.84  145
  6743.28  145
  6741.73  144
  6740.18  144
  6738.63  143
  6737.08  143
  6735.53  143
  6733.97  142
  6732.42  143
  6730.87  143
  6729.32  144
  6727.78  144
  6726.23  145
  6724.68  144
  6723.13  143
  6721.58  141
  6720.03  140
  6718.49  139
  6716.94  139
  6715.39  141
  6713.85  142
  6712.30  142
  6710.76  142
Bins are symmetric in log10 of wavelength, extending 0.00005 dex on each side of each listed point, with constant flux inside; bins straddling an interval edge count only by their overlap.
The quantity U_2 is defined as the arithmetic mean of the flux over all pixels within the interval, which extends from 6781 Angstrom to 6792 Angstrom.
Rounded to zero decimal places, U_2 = 143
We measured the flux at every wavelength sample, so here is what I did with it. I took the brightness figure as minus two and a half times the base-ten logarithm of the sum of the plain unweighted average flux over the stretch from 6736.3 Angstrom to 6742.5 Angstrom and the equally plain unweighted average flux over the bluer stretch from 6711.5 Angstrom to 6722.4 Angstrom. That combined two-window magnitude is -6.13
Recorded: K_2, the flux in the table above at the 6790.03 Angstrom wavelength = 143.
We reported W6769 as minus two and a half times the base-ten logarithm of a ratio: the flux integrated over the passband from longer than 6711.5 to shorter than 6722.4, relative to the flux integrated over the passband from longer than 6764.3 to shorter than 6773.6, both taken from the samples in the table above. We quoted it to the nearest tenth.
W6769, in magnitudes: -0.2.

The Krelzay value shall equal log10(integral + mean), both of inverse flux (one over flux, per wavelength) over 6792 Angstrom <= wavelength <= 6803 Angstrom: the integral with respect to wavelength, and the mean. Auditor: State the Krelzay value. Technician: -1.07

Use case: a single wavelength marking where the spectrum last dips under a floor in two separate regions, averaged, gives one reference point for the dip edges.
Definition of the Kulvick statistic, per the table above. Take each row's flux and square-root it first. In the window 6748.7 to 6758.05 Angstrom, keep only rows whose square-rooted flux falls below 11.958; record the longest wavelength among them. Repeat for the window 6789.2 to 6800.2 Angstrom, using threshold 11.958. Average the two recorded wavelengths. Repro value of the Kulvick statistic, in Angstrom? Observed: 6778.3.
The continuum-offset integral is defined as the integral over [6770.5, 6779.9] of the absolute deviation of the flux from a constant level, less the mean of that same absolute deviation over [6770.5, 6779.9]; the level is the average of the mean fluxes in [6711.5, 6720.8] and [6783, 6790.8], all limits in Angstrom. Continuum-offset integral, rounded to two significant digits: 13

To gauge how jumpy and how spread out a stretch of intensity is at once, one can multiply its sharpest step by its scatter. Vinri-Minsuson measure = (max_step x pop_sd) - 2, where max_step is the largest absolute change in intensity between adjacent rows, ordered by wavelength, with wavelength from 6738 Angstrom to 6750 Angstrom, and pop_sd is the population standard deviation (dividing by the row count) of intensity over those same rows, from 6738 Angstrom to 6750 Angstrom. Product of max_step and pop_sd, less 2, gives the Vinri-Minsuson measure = 1.2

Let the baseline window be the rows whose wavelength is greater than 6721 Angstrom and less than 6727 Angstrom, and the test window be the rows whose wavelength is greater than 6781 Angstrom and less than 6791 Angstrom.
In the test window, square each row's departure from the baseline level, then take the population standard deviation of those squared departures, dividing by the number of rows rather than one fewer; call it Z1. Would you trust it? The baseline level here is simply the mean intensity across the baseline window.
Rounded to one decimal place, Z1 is 0.7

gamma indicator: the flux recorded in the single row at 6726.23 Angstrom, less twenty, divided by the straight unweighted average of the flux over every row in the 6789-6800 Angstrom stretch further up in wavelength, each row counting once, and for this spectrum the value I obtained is 0.879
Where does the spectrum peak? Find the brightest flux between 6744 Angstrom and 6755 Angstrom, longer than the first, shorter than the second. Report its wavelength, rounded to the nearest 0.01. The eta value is 6744.84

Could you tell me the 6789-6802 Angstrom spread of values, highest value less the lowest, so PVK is 4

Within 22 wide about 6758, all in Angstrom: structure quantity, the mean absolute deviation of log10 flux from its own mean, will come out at 0.0036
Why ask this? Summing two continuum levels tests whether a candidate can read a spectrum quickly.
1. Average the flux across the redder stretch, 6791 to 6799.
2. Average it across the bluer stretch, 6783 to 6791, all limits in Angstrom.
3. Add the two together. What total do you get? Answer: 285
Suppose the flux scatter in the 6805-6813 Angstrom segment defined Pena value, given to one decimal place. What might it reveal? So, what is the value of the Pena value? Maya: 0.4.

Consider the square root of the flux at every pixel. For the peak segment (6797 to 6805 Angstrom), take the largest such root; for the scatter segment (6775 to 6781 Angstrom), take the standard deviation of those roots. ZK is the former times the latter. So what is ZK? 0.4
